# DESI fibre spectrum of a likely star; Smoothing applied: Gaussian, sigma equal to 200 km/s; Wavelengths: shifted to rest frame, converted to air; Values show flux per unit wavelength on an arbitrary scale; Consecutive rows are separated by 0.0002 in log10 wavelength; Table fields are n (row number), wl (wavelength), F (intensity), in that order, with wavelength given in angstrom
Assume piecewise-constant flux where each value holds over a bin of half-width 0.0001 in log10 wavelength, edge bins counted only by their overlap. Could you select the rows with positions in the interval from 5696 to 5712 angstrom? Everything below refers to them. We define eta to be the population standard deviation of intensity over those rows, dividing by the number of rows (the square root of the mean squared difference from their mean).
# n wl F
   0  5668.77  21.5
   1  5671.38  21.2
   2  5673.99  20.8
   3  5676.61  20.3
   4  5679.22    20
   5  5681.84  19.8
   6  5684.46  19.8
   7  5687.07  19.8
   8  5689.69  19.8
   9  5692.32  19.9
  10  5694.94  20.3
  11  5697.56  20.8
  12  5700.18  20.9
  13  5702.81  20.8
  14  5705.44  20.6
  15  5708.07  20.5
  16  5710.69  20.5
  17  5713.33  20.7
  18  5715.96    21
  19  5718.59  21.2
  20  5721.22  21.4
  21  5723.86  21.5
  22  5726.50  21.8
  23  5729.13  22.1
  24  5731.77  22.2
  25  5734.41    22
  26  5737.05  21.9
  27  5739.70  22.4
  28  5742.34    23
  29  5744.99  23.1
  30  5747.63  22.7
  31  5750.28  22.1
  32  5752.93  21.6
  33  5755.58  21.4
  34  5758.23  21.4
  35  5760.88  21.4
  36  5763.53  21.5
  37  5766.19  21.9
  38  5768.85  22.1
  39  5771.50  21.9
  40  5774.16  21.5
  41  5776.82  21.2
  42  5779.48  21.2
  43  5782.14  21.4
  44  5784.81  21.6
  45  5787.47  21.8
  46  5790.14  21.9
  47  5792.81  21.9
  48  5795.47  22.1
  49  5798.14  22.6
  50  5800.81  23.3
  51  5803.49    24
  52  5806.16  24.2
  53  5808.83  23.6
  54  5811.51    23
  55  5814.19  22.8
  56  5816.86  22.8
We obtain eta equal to 0.16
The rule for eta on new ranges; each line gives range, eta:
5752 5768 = 0.18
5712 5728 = 0.35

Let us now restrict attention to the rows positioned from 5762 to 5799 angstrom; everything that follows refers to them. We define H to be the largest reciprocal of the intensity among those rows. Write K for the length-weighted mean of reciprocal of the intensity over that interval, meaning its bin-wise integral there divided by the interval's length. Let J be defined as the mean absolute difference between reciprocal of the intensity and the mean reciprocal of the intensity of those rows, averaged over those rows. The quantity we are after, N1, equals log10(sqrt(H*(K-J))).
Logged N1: -1.335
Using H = 0.0472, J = 0.0006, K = 0.0460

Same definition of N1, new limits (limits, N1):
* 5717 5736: -1.335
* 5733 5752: -1.350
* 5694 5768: -1.326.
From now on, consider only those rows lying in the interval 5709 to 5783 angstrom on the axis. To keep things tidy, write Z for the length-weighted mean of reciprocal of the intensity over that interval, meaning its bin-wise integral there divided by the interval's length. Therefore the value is 0.0461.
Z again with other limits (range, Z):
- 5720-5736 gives 0.0458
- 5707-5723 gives 0.0479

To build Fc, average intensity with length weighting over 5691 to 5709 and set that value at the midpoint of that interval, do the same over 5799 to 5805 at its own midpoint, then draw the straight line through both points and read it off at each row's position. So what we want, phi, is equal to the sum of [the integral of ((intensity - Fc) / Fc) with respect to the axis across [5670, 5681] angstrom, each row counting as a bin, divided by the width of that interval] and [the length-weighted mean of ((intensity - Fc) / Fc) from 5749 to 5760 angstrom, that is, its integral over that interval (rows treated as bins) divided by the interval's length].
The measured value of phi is 0.01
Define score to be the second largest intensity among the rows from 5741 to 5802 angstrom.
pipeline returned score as 23.1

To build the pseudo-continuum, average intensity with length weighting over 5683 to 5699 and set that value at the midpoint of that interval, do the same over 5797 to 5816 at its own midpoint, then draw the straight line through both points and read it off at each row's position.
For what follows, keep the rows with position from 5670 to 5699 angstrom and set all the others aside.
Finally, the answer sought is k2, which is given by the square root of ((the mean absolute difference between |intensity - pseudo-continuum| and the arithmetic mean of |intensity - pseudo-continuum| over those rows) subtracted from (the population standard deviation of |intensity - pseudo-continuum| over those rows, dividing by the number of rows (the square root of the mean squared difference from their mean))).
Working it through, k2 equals 0.32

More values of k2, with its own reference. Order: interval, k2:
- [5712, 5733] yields 0.22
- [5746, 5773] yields 0.22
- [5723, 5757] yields 0.25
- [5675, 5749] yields 0.28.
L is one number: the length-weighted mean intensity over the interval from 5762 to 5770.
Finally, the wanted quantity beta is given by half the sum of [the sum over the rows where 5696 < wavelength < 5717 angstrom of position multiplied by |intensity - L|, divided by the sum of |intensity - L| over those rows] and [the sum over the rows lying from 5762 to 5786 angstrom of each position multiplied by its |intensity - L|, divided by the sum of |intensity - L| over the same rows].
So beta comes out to 5741.2 angstrom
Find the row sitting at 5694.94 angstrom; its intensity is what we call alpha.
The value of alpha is 20.3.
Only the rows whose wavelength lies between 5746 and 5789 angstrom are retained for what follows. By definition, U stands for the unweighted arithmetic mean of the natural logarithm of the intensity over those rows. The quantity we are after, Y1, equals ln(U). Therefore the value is 1.12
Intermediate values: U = 3.076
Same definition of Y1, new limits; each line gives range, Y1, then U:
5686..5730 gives 1.11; 3.034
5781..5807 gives 1.14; 3.112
